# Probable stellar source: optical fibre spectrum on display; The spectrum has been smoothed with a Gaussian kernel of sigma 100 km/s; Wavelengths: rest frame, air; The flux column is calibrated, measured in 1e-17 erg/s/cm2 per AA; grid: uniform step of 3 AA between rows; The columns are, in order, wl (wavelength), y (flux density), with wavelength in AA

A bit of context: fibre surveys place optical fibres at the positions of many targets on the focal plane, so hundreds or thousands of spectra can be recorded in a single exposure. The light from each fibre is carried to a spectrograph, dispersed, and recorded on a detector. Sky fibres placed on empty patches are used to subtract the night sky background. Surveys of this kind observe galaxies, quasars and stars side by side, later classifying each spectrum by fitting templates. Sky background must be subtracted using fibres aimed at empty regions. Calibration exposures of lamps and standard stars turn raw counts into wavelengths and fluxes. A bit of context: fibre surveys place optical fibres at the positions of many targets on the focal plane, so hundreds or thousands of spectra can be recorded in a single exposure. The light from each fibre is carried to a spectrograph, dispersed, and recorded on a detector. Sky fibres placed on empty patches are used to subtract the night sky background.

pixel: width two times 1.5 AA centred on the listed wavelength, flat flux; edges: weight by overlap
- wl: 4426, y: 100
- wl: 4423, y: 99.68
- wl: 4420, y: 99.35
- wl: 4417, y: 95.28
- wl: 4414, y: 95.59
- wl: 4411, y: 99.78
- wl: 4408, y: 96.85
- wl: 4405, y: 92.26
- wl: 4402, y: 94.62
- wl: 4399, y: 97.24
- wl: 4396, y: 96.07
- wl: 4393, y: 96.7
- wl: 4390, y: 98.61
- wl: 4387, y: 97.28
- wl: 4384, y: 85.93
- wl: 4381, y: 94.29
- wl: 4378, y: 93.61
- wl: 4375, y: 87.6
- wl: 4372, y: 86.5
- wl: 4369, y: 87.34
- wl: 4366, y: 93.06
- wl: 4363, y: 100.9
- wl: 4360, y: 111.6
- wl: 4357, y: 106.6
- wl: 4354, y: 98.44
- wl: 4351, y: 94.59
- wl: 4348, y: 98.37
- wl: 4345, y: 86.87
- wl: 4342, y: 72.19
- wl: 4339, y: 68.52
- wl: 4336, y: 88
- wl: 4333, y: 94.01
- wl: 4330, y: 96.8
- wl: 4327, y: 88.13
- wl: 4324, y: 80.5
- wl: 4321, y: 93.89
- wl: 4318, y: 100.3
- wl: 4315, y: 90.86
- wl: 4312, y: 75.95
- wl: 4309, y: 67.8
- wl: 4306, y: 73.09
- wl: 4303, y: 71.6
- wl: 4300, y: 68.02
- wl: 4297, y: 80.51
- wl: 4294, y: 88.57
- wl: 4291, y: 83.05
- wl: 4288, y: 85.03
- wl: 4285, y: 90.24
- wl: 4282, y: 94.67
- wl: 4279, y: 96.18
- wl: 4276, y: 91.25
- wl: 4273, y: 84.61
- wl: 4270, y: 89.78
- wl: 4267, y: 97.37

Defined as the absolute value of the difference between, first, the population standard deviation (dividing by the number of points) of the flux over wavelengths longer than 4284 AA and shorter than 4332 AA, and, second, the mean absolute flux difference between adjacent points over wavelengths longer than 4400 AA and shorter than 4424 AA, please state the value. 7.1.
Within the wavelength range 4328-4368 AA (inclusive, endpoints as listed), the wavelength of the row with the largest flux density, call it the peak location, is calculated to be 4360 AA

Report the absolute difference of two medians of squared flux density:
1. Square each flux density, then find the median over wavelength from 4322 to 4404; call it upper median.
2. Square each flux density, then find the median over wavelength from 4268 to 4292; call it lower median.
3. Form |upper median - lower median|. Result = 789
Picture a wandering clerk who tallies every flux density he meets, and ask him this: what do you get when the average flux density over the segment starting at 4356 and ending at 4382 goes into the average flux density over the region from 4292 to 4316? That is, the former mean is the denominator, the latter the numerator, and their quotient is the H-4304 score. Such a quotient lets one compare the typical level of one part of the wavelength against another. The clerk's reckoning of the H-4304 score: 0.805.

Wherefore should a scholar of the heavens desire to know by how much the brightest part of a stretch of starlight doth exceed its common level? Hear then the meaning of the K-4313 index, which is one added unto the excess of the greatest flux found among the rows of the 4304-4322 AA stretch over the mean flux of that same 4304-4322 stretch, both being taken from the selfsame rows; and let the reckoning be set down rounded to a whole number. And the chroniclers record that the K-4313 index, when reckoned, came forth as 18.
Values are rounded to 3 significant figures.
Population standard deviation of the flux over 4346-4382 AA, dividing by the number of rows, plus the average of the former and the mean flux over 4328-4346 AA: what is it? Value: 53.2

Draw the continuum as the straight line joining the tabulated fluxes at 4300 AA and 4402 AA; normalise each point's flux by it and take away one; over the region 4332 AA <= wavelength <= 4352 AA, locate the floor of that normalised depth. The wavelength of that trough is 4339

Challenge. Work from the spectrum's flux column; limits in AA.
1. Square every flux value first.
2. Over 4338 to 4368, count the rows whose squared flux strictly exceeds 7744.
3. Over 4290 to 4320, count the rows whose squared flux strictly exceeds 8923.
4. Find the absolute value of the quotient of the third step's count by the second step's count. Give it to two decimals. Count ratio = 0.14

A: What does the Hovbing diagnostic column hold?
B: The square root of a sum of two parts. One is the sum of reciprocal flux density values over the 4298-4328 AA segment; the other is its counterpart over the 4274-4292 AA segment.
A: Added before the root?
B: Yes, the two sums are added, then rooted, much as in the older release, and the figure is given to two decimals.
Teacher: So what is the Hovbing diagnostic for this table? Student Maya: 0.44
